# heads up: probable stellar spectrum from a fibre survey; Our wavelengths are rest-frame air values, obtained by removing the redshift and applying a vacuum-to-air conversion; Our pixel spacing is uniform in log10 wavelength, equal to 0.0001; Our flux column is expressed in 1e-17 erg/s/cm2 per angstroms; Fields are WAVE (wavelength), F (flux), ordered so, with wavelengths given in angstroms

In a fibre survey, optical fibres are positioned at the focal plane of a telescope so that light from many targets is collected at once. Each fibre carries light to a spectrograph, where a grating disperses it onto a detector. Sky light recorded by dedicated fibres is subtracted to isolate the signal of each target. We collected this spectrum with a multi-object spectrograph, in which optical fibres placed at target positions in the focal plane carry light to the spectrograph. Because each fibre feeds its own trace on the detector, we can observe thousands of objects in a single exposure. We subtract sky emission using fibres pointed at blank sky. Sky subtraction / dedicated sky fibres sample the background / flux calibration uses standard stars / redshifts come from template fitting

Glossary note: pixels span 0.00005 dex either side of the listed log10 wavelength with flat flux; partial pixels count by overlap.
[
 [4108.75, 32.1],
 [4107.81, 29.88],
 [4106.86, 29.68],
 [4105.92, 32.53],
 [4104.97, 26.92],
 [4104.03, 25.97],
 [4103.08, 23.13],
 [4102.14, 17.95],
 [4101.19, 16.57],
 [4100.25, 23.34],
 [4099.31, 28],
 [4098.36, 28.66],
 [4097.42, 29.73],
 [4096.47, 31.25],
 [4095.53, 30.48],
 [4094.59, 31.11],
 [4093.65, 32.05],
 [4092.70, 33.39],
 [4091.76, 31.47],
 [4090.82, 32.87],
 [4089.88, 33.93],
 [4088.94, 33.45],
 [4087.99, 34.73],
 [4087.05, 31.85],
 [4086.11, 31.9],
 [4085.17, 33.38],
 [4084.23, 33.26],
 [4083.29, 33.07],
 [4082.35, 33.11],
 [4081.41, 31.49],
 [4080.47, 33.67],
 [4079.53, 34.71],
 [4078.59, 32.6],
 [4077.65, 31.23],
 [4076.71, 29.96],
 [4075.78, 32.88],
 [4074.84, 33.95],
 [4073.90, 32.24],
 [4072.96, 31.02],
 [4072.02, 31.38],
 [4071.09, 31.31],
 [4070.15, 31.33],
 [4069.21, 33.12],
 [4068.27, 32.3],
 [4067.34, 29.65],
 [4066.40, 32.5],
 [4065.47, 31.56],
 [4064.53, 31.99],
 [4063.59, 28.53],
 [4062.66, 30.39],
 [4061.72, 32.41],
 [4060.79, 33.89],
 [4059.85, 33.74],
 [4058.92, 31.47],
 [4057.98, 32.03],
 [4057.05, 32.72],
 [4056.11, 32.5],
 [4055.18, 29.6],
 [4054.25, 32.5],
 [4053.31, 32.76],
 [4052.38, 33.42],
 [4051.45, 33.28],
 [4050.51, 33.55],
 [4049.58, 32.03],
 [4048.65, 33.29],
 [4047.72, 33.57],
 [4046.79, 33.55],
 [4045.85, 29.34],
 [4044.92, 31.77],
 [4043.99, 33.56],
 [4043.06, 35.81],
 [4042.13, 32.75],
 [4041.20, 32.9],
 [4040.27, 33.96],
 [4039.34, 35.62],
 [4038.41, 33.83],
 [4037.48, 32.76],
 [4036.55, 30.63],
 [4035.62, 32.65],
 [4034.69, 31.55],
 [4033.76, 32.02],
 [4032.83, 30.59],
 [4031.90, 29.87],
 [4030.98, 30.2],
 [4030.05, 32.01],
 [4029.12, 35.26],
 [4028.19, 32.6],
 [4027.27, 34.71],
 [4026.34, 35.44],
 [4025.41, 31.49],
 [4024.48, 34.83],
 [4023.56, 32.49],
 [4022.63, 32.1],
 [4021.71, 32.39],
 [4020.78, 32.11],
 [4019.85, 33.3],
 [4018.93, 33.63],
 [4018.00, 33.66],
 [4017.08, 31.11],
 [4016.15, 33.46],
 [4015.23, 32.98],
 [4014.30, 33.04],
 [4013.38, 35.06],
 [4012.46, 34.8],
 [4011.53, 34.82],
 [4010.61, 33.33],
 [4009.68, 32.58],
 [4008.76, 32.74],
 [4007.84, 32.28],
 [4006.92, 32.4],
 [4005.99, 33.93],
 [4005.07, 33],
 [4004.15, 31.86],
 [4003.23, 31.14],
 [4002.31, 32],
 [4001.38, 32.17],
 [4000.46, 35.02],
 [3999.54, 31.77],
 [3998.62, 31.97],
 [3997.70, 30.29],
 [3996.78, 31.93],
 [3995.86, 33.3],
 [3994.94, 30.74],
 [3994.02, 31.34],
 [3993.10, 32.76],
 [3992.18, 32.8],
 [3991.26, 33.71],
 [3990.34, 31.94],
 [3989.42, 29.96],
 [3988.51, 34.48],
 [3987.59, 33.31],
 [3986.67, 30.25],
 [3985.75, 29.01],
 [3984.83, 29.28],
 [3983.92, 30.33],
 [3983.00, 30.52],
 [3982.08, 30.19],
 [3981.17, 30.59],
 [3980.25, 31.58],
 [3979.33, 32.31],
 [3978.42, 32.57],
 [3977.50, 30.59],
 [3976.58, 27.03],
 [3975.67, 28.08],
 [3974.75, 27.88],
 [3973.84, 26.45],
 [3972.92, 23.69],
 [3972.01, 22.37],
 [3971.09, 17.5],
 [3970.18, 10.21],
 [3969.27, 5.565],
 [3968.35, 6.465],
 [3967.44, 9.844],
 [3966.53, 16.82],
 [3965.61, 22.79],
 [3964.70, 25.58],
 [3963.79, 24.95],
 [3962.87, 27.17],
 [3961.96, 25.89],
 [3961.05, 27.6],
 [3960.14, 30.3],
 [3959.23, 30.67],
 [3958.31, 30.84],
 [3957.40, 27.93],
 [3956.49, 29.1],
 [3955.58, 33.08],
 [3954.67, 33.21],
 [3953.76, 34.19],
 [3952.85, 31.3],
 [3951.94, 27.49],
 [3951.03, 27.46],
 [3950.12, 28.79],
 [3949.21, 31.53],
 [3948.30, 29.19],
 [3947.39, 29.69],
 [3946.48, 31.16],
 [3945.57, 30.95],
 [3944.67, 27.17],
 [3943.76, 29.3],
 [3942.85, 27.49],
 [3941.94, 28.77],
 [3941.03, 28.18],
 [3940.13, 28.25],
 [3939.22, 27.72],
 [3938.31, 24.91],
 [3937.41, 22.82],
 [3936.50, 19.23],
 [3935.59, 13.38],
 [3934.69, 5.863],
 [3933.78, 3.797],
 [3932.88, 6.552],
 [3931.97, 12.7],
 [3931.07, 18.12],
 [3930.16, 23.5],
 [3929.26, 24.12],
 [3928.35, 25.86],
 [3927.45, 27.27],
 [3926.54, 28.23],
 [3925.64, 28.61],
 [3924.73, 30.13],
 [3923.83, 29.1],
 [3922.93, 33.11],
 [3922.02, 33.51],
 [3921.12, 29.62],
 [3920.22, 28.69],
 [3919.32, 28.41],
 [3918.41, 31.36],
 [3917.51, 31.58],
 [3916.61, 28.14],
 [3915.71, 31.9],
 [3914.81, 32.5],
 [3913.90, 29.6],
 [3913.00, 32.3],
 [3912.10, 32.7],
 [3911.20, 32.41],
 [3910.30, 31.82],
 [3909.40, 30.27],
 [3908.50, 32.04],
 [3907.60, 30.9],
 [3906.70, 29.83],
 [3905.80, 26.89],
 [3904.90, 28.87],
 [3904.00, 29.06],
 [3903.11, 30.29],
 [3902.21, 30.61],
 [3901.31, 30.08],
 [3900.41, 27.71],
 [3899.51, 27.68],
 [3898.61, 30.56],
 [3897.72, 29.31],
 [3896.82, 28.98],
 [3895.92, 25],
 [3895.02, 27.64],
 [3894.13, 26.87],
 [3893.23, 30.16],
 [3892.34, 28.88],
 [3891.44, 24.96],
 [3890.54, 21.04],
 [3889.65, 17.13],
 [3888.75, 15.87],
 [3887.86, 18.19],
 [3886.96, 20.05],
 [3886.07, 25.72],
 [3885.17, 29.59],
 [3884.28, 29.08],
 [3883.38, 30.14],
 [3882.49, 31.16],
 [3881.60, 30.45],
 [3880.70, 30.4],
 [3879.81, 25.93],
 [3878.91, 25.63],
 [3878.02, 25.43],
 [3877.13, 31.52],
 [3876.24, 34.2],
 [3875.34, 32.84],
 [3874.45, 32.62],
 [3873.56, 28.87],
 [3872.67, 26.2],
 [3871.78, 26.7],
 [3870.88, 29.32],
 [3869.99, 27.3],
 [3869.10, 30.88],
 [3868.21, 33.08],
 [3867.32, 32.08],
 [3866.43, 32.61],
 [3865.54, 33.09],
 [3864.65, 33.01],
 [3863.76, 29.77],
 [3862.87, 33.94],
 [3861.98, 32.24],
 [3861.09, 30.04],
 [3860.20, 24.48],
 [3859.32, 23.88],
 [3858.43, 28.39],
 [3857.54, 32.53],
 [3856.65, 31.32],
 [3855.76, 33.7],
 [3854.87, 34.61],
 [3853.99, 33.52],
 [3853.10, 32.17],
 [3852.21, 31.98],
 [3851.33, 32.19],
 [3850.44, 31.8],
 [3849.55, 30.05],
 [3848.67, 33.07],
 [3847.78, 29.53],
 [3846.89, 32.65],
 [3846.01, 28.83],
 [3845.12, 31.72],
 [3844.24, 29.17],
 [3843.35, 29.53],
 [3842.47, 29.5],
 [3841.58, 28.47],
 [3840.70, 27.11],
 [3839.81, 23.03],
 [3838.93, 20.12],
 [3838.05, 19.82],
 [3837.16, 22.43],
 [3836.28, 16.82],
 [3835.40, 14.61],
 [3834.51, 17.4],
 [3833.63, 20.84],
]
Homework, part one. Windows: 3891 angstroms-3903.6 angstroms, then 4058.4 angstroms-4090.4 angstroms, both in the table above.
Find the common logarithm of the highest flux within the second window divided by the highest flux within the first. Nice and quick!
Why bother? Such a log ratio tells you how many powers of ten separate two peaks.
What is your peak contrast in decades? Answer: 0.05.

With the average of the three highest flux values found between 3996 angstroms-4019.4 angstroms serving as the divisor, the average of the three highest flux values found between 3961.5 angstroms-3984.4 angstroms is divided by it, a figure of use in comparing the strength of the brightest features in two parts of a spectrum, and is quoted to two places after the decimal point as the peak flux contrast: 0.92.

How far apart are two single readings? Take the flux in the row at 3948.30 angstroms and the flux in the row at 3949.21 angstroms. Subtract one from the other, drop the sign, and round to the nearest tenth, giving 2.3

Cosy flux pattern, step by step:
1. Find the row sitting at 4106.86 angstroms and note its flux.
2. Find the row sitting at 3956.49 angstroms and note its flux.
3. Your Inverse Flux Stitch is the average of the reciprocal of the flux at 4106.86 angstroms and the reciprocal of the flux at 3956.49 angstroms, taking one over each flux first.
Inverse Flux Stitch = 0.034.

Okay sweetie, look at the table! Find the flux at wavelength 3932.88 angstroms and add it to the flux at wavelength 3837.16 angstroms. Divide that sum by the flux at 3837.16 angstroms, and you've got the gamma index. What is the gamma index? 1.29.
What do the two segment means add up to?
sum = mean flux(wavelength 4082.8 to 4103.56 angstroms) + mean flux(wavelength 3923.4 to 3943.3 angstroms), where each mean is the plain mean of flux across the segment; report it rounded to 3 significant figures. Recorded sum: 51.8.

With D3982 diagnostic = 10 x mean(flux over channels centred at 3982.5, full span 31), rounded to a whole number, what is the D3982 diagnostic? 273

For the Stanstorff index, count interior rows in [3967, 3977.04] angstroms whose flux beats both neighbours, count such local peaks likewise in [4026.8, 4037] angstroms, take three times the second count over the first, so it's 9.0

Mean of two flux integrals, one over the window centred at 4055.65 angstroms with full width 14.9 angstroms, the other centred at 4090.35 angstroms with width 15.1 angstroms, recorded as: 486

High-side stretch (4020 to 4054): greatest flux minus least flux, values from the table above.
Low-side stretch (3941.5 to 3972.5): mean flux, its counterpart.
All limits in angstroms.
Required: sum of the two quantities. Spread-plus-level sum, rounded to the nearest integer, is 32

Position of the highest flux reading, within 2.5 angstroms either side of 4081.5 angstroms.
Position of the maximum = 4079.53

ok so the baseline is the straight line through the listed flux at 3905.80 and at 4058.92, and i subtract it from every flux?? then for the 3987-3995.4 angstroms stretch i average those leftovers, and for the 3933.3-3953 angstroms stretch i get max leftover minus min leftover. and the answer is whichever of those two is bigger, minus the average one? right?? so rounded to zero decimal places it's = 24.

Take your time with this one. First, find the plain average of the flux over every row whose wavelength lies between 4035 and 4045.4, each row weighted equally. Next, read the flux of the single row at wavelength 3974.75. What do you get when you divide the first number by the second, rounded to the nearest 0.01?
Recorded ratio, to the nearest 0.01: 1.19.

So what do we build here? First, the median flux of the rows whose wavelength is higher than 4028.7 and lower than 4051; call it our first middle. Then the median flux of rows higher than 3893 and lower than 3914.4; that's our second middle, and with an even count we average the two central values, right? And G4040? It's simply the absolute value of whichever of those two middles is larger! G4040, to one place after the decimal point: 32.8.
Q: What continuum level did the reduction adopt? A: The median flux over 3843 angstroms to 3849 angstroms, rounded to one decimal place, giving 29.5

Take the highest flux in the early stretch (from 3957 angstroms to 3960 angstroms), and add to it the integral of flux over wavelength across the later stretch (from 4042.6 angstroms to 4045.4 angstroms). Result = 125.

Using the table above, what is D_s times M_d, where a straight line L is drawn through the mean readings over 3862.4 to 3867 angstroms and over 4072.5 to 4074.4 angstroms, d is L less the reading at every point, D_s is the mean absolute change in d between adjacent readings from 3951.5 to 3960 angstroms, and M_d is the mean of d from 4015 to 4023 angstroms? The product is -1.8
